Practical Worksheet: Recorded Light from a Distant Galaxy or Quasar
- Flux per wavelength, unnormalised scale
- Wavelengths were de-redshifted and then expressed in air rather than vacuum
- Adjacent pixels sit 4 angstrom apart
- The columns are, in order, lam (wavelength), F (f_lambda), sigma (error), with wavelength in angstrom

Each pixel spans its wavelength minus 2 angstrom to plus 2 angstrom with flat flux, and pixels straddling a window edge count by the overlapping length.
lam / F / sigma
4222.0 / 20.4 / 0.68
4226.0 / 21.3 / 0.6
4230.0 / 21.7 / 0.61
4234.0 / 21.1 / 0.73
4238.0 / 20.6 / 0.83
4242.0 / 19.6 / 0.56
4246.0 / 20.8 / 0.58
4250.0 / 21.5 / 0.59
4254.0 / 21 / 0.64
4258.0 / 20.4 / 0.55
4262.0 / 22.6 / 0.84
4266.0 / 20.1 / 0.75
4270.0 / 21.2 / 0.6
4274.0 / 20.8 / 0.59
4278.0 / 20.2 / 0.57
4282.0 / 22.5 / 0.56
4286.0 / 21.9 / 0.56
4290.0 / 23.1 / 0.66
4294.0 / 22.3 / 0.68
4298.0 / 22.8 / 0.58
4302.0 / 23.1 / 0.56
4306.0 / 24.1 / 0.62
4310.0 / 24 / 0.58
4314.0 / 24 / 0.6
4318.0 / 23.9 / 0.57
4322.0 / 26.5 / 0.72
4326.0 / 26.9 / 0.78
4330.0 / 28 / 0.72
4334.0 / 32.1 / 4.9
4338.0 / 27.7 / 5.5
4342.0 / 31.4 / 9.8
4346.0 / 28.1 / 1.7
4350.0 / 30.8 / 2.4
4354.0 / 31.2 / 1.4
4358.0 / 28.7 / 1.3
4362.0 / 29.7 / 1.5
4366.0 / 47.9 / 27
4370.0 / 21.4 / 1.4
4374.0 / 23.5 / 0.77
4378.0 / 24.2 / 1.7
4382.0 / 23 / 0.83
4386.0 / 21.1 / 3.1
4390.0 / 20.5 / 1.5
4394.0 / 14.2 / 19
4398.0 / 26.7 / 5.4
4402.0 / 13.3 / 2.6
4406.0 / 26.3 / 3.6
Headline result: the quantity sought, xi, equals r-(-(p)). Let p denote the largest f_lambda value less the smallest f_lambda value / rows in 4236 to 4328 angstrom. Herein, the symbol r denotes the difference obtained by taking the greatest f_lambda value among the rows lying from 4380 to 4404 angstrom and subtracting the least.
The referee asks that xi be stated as 21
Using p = 7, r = 13.4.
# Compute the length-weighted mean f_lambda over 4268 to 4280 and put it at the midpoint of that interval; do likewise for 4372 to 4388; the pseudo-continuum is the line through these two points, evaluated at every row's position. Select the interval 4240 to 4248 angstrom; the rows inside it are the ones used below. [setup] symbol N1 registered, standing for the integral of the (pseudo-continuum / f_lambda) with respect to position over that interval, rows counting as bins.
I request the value 8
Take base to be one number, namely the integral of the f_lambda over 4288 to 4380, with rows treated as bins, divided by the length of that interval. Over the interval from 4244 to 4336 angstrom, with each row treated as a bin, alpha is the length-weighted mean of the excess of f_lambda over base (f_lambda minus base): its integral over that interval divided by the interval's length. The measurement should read -4.0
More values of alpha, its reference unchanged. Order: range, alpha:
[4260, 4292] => -5.6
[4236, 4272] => -6.3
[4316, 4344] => 0.9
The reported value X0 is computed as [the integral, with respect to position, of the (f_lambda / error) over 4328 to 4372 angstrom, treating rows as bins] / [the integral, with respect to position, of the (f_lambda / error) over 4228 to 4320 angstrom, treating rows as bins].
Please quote 0.20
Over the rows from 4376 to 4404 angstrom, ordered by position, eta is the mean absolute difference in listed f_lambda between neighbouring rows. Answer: 6.0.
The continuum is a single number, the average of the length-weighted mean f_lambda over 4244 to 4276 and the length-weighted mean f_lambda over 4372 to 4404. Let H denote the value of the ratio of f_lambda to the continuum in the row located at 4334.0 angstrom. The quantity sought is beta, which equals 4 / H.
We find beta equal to 2.6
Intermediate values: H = 1.5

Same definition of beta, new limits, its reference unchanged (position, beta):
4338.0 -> 3.0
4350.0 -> 2.7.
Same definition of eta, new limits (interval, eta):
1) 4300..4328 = 0.7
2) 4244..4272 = 1.3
